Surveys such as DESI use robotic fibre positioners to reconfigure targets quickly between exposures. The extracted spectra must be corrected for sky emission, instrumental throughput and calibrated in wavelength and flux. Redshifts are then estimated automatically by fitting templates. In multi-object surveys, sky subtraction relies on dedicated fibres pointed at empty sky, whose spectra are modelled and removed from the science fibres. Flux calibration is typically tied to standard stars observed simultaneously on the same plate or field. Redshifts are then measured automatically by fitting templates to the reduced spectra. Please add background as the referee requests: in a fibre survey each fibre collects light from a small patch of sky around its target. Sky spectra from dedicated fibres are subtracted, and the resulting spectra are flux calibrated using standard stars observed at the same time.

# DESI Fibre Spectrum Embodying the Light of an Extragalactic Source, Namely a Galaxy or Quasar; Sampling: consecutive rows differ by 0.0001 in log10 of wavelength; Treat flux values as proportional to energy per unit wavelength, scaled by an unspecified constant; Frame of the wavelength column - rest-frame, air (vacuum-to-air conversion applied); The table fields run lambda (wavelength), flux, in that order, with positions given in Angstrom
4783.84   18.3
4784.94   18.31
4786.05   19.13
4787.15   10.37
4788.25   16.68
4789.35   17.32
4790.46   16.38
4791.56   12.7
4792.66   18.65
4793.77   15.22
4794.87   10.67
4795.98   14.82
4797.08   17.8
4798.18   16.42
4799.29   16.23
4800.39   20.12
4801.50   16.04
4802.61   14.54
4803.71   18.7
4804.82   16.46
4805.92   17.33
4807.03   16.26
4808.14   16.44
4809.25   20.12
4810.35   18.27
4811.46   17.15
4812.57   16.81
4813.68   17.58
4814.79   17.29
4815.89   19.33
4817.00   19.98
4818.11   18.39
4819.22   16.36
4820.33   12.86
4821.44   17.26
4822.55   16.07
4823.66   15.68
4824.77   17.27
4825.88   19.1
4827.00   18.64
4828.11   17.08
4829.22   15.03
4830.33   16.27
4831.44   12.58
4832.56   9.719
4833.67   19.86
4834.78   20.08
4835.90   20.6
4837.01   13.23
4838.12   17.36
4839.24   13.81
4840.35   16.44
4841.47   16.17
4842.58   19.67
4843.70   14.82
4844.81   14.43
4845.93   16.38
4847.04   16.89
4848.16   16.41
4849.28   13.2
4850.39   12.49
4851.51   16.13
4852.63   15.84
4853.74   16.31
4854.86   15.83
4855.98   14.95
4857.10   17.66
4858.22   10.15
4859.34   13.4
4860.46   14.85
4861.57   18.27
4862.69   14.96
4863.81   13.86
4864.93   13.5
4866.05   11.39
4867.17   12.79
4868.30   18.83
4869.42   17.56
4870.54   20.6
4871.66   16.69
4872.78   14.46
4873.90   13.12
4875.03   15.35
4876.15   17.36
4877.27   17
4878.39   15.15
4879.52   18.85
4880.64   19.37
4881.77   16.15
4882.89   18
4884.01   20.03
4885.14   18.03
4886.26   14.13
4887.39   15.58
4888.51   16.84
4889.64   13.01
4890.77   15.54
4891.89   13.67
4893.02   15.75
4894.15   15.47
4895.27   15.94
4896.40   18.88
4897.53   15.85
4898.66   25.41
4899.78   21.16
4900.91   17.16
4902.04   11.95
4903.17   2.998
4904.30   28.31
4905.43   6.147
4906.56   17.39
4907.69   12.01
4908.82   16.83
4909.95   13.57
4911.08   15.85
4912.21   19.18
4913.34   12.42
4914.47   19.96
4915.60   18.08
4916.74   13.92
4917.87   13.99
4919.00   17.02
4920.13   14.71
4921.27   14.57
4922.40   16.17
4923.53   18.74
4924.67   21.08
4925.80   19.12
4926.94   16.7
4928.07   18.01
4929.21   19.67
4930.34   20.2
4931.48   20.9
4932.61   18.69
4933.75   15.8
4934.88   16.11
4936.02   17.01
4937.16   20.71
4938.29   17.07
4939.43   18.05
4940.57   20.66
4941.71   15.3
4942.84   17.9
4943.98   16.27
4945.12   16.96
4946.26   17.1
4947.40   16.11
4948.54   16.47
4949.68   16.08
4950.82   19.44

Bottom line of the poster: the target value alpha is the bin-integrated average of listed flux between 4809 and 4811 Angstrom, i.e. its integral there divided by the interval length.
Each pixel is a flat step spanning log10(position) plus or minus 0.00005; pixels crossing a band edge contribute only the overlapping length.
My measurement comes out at 19.0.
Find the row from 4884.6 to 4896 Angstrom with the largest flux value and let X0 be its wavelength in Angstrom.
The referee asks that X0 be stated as 4885.14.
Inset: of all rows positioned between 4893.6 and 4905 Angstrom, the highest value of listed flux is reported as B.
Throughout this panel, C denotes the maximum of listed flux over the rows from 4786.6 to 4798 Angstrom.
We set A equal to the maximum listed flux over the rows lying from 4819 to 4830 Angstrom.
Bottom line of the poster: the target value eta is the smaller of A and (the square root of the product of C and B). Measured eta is 19.1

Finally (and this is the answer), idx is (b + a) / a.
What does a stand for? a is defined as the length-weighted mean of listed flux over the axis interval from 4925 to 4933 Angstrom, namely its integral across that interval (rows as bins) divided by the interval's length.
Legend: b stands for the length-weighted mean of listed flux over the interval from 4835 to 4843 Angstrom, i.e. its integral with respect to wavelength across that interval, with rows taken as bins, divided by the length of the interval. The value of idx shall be 1.88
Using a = 19.1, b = 16.8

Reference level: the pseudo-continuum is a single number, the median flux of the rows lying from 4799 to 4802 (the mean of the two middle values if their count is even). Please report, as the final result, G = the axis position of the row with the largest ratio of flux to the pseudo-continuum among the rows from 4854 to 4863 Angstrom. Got 4861.57 Angstrom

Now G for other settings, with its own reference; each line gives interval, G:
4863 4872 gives 4870.54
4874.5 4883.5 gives 4880.64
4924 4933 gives 4924.67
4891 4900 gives 4898.66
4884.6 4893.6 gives 4885.14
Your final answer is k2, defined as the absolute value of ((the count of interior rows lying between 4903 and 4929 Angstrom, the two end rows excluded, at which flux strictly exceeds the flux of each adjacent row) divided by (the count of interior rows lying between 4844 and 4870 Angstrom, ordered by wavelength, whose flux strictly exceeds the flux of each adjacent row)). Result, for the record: 1.17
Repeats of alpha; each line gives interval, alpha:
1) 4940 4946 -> 17.4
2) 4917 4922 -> 15.1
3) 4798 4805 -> 17.0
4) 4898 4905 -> 17.6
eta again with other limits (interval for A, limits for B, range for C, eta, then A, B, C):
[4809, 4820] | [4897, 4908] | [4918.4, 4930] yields 20.1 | 20.12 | 28.31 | 21.08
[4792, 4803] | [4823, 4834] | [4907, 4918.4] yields 19.9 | 20.12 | 19.86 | 19.96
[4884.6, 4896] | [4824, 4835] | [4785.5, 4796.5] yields 18.0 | 18.03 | 20.08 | 19.13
